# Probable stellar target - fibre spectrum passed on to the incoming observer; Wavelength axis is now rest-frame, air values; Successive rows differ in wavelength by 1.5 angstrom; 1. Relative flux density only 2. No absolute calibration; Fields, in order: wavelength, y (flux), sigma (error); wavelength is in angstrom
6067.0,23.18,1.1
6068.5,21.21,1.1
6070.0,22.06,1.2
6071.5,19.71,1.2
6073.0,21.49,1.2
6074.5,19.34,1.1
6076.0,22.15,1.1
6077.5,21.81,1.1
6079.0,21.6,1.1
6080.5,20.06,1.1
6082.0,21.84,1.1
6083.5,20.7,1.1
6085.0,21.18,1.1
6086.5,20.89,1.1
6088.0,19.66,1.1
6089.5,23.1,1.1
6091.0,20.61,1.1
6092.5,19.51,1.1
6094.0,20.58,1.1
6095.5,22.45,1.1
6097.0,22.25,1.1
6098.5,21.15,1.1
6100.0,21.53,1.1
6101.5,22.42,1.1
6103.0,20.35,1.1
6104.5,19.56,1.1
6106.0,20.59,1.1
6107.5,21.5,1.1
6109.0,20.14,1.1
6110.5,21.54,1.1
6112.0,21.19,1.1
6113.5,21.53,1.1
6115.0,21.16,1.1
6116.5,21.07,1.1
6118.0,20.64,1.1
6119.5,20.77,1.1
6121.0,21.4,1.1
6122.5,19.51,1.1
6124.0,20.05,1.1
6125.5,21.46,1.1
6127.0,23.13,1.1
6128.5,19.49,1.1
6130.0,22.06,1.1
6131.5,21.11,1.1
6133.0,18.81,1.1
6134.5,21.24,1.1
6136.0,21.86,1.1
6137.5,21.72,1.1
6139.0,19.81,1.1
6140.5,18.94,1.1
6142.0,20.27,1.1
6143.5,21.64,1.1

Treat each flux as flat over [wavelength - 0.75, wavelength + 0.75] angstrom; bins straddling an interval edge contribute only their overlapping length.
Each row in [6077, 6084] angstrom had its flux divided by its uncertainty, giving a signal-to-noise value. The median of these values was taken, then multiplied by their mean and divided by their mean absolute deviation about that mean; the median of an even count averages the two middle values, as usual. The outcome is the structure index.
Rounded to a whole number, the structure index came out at 633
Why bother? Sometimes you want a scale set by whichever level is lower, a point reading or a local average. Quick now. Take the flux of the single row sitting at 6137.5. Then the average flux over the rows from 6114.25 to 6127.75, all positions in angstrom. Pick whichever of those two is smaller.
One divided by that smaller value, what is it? 0.0476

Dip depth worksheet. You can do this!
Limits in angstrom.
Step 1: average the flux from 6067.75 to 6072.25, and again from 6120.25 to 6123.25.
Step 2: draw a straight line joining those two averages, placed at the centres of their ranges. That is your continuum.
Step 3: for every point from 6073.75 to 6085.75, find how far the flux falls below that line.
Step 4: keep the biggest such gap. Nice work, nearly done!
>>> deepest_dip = 1.61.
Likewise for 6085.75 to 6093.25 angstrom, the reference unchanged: 1.25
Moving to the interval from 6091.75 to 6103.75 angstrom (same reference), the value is 1.25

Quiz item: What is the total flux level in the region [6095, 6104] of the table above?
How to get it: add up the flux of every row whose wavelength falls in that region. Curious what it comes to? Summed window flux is 130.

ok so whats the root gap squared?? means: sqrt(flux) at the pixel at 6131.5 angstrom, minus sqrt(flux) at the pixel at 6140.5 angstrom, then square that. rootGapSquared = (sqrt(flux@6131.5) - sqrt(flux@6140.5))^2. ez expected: 0.059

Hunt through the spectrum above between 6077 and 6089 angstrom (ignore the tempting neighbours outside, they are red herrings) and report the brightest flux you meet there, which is 21.84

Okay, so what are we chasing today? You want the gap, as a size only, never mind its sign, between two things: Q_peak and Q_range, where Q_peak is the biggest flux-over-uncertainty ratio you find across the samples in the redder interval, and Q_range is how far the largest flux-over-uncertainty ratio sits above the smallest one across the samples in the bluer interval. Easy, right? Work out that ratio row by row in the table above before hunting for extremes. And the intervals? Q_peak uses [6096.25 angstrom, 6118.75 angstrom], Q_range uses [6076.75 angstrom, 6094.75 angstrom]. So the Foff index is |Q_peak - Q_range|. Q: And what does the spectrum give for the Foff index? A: 17.1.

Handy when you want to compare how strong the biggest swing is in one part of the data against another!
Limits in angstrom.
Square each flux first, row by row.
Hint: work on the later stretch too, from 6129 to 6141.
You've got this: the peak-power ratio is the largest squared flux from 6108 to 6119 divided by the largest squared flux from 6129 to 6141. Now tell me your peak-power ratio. 0.95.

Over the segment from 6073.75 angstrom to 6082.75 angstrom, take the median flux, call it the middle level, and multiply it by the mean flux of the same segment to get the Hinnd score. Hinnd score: 459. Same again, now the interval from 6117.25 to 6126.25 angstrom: 427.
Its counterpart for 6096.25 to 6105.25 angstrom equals 453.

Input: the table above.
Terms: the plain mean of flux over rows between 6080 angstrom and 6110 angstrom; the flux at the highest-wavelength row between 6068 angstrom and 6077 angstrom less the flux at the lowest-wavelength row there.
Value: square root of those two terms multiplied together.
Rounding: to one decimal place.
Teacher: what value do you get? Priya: 4.4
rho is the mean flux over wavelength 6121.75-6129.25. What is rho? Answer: 20.73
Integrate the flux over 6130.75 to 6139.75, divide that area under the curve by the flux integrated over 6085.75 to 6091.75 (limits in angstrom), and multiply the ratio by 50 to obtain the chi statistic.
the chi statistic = 74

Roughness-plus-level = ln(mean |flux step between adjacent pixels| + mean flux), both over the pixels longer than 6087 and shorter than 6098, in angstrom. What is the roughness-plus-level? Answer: 3.129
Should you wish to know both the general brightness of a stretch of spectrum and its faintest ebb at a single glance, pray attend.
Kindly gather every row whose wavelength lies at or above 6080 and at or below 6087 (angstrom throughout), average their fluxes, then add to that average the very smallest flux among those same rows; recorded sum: 41.0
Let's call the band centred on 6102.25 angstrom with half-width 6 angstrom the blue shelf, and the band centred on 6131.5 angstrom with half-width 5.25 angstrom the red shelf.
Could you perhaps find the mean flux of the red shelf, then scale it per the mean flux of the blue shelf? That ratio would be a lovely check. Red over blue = 0.997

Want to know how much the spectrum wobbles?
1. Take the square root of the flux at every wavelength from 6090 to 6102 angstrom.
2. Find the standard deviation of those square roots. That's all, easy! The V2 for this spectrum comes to 0.11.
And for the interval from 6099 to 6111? 0.10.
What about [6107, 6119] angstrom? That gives 0.05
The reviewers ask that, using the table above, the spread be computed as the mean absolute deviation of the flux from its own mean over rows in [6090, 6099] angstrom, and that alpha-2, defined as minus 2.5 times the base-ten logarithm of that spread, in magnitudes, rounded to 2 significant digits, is 0.17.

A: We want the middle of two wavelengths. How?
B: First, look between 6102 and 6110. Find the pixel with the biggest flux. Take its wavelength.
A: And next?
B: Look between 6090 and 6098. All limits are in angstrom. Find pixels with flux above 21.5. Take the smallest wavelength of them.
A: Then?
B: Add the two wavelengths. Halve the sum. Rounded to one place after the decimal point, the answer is 6101.5 angstrom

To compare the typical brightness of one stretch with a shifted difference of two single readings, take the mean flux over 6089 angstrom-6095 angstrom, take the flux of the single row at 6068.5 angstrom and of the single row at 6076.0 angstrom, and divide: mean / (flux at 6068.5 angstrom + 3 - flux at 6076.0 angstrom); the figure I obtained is 10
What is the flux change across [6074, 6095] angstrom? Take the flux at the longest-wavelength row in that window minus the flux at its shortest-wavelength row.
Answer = 1.2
